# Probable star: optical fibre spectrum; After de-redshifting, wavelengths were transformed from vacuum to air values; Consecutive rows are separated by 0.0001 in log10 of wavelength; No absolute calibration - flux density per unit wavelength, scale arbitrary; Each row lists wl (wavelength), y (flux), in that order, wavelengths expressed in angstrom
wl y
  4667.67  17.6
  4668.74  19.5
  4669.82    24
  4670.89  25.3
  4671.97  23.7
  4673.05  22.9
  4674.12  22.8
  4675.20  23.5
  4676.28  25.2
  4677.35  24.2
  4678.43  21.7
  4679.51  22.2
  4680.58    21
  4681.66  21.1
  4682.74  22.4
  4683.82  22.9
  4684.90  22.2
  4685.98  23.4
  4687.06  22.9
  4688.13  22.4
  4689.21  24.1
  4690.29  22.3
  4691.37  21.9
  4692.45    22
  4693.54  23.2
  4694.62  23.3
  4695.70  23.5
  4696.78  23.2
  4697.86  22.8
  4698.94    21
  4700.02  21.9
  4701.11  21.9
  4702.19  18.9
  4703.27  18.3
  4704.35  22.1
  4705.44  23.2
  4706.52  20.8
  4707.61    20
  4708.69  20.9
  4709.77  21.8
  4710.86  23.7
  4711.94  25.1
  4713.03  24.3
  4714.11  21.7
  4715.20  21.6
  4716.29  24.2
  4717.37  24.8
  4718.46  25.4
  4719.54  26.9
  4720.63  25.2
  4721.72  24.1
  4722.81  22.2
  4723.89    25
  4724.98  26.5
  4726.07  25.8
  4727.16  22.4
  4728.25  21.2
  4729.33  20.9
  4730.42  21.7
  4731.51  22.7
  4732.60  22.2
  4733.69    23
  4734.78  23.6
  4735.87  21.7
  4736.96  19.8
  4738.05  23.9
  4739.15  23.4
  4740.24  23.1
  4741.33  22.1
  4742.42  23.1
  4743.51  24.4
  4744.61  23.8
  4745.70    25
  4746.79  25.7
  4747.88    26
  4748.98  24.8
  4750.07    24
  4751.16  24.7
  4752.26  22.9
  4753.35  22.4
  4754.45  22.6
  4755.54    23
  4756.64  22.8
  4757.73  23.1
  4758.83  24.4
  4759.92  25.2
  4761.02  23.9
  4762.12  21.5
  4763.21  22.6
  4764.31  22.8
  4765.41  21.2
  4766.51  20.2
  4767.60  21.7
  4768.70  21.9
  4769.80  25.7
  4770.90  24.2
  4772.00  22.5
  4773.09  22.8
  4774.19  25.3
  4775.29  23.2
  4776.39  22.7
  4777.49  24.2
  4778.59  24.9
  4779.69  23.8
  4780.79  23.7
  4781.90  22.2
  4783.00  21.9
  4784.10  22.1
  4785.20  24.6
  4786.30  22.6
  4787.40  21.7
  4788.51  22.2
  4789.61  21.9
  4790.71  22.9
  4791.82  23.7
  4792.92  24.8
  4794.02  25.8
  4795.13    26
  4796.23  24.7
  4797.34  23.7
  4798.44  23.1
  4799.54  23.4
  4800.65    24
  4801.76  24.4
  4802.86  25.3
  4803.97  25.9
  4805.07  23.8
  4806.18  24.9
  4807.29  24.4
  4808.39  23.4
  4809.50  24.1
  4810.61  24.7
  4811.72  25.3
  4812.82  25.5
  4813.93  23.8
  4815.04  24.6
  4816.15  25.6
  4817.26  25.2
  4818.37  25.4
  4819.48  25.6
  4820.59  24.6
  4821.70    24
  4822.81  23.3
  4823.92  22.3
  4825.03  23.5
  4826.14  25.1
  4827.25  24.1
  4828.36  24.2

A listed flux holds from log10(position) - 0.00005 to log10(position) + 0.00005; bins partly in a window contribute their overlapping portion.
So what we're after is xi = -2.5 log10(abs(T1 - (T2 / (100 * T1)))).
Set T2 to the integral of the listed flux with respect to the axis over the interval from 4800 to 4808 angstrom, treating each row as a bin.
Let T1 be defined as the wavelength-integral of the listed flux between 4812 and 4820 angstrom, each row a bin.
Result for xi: -5.76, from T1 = 201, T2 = 197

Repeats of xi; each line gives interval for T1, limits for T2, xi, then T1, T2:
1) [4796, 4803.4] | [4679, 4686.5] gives -5.63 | 178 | 166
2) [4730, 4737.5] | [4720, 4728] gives -5.55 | 166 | 195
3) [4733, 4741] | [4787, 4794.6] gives -5.64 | 181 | 177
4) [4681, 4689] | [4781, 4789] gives -5.64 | 180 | 180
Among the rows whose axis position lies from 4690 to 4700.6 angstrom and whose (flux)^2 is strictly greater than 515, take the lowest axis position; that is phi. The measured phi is 4693.54 angstrom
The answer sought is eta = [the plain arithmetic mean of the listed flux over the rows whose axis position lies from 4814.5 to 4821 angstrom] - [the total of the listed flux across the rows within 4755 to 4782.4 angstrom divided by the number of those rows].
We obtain 2.0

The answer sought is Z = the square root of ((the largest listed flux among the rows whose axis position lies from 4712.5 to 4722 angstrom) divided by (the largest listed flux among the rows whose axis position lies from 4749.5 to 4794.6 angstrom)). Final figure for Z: 1.02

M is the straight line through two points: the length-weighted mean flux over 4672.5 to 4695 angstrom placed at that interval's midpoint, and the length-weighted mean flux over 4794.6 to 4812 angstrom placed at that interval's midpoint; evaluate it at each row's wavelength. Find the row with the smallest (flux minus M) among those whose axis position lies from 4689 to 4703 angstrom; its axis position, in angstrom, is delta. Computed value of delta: 4702.19 angstrom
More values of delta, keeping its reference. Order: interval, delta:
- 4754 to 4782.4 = 4766.51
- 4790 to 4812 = 4790.71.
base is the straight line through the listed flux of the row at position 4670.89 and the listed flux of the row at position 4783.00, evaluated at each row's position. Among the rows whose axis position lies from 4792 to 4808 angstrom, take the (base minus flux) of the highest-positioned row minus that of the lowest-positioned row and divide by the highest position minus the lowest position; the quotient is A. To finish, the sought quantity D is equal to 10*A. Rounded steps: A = 0.0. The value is 0.0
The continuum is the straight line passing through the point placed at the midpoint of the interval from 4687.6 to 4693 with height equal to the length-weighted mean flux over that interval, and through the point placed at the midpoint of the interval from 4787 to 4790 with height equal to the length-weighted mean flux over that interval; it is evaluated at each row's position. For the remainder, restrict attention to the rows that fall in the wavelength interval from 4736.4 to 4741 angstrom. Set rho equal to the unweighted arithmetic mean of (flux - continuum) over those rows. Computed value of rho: 0.34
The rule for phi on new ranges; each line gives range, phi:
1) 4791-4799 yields 4791.82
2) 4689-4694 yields 4689.21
